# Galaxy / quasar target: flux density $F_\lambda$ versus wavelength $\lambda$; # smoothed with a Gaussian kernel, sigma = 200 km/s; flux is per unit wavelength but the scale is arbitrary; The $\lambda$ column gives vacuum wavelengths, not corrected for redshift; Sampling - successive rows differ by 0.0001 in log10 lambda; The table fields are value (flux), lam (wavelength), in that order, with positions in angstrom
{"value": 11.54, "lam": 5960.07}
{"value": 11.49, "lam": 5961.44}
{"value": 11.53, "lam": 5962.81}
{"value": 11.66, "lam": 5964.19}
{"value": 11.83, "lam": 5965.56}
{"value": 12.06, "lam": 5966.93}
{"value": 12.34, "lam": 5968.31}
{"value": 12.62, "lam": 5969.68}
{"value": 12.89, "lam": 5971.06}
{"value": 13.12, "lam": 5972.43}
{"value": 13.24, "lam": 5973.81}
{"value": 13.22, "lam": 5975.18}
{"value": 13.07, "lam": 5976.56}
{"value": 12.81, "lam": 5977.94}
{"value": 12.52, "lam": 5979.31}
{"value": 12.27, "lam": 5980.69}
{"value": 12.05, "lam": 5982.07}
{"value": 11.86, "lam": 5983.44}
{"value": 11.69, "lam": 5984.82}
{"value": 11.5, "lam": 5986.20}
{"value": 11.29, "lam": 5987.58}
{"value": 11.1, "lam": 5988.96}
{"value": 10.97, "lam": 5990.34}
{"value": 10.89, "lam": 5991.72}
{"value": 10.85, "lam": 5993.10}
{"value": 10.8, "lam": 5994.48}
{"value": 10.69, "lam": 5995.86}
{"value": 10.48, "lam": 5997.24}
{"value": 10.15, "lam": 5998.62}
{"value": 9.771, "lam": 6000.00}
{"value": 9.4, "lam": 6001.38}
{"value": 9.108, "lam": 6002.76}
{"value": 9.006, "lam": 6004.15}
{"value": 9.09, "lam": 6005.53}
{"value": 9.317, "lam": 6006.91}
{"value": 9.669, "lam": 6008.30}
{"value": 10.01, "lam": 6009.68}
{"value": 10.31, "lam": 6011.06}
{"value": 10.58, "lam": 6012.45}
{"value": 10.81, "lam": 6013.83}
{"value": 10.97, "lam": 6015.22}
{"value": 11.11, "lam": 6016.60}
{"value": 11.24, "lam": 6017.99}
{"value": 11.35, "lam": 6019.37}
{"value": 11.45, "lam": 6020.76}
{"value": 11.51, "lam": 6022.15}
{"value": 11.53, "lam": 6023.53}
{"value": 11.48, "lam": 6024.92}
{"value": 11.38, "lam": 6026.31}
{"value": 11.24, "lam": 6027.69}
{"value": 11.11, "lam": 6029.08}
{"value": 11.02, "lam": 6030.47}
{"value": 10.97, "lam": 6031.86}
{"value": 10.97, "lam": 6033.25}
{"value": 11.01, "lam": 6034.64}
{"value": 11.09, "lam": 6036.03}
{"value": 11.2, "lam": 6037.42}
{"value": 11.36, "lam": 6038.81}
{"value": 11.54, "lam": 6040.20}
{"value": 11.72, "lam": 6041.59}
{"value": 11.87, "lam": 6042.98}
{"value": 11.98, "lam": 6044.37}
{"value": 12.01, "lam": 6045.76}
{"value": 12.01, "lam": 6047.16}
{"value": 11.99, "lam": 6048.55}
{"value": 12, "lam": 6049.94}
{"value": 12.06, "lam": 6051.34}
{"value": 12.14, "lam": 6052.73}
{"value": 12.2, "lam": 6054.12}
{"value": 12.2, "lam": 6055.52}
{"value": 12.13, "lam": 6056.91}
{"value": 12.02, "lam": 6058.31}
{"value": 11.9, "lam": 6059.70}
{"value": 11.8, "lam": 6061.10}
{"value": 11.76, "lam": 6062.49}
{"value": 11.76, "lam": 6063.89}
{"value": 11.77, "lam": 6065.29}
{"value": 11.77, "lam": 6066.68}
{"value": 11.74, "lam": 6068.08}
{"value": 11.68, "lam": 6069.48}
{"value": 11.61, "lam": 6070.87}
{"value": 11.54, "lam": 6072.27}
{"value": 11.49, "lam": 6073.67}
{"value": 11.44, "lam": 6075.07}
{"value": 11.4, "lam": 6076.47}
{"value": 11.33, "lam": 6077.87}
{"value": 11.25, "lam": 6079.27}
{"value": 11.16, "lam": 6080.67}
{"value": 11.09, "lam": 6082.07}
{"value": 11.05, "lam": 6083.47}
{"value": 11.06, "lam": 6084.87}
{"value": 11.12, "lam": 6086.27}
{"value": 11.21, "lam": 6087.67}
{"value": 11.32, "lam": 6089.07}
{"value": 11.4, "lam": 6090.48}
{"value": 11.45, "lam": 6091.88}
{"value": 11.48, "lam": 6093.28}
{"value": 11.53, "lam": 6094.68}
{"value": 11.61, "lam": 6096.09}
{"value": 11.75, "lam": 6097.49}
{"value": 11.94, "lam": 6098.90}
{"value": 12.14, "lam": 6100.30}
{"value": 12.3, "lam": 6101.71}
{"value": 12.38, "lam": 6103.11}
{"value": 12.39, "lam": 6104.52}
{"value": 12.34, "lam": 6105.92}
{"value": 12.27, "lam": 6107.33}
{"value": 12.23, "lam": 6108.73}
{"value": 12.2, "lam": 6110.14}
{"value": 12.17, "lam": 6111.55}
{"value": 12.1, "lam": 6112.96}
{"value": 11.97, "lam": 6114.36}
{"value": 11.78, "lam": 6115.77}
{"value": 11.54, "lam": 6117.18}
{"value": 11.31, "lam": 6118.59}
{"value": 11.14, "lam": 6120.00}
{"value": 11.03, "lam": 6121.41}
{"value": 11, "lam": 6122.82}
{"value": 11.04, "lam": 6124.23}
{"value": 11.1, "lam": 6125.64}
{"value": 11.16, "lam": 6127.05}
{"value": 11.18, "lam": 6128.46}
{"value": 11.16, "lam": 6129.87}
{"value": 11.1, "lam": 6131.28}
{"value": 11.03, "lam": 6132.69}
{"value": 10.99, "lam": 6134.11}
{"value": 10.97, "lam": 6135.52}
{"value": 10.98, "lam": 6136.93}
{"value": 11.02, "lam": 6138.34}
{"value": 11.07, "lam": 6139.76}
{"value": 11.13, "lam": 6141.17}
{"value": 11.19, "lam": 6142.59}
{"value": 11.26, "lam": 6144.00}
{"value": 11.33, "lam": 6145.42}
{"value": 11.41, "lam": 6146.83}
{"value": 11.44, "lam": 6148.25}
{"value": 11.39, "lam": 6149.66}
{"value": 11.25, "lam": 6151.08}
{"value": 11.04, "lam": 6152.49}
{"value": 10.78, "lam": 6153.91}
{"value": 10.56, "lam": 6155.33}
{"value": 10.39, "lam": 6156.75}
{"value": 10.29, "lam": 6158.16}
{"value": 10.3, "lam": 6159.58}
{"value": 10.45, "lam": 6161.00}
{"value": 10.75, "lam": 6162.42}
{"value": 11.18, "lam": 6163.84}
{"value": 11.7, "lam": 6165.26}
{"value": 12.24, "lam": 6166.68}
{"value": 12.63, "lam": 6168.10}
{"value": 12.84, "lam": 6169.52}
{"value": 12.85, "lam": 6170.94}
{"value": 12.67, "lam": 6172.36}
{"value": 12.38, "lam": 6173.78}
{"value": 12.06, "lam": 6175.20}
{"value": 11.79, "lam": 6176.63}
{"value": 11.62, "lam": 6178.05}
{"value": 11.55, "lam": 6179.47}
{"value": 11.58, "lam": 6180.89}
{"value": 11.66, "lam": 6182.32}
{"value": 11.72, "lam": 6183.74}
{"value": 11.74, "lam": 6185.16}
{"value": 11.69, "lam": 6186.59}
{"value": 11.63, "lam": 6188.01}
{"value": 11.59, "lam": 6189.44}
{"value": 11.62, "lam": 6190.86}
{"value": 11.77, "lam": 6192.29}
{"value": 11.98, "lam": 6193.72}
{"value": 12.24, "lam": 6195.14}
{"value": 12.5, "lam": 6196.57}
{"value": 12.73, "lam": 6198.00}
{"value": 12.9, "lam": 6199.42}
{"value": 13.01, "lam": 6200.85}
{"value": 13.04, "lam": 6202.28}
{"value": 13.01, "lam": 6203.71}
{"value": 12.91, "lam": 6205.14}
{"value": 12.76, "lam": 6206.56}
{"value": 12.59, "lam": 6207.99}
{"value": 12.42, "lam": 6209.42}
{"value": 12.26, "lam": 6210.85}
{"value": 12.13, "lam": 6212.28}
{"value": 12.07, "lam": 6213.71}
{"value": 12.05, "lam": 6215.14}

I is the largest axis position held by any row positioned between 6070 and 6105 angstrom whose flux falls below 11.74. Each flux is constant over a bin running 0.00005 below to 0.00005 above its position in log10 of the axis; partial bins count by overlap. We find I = 6096.09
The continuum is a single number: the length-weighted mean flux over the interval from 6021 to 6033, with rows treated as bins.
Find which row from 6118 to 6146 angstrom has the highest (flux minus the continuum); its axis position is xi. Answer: 6145.42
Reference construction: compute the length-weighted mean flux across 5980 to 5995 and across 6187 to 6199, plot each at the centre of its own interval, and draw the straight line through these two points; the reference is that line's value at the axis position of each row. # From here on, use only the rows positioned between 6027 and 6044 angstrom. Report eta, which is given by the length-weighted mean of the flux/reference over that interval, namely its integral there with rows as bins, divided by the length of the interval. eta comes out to 0.98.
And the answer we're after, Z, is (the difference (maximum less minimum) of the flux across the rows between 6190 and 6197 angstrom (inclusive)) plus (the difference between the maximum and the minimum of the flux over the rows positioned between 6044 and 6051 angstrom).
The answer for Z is 0.91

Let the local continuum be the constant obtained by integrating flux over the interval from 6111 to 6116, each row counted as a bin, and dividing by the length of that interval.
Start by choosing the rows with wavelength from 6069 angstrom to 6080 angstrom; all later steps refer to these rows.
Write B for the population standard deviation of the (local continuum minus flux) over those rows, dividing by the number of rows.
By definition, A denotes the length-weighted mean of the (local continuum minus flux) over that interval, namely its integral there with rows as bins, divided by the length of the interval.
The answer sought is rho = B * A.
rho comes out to 0.08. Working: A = 0.57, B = 0.13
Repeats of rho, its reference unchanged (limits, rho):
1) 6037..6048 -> 0.09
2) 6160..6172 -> 0.19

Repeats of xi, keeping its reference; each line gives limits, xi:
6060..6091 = 6061.10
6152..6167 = 6166.68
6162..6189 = 6170.94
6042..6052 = 6051.34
